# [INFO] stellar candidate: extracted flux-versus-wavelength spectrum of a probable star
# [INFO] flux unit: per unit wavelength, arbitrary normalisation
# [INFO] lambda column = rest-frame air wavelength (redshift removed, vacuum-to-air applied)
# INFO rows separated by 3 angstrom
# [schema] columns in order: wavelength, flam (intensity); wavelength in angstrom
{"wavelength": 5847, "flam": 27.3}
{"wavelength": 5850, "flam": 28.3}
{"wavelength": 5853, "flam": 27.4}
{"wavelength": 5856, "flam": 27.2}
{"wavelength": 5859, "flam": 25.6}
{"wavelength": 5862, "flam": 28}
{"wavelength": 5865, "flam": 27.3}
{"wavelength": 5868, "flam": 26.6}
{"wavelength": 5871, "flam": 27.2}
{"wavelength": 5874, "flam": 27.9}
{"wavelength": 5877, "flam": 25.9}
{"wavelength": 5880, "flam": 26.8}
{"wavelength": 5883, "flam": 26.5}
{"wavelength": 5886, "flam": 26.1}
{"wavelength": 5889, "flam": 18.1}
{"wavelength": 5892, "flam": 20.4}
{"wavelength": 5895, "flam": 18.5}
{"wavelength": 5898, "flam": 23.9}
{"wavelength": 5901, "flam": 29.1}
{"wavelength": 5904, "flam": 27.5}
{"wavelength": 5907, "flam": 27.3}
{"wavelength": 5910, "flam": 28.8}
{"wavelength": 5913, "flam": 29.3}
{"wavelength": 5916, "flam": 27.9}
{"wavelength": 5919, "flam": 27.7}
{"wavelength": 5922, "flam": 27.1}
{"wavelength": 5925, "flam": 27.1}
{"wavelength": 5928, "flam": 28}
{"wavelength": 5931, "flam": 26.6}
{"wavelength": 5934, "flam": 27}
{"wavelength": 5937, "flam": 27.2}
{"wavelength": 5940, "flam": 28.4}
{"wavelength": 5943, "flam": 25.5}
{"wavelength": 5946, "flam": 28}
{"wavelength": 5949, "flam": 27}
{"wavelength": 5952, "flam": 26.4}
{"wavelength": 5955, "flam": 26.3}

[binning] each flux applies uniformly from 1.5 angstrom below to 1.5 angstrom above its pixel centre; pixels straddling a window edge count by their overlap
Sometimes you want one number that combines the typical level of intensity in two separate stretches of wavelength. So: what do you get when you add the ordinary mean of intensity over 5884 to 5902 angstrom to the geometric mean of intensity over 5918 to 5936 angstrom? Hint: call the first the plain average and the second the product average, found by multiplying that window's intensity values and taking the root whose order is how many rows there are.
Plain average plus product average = 49.9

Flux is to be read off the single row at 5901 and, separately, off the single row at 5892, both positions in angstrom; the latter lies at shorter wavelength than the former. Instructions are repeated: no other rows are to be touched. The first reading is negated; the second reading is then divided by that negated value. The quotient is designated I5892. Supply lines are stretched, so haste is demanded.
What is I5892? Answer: -0.70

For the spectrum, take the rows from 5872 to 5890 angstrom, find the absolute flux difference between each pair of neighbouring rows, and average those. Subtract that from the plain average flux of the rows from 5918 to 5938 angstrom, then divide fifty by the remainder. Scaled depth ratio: 2.01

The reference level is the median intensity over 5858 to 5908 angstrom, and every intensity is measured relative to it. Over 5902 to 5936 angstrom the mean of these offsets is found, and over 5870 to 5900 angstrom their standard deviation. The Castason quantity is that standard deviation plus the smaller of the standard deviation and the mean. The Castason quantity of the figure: 5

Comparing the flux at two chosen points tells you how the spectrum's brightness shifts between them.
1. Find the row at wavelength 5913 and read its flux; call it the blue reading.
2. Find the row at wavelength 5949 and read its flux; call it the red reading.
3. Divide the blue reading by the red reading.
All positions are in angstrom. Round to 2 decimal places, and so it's 1.09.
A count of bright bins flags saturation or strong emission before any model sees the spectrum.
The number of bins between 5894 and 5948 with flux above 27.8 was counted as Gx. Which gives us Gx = 7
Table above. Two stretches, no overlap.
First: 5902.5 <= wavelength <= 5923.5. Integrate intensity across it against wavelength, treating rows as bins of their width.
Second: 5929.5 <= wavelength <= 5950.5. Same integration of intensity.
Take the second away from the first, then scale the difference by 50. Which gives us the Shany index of 885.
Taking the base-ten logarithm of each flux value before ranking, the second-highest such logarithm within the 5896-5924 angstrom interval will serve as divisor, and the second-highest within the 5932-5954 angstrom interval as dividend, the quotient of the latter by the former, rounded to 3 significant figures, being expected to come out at 0.989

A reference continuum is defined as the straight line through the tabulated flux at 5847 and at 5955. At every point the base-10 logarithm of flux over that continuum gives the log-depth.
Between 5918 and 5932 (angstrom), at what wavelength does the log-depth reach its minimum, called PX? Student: 5931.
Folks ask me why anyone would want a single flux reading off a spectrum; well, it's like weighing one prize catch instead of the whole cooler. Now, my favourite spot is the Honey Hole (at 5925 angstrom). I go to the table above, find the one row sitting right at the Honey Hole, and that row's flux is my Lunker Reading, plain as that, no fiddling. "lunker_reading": 27.1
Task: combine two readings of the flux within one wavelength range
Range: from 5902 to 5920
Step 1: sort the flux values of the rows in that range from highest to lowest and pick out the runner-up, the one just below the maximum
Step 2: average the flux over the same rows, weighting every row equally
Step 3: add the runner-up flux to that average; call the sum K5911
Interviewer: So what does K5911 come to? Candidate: 56.9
